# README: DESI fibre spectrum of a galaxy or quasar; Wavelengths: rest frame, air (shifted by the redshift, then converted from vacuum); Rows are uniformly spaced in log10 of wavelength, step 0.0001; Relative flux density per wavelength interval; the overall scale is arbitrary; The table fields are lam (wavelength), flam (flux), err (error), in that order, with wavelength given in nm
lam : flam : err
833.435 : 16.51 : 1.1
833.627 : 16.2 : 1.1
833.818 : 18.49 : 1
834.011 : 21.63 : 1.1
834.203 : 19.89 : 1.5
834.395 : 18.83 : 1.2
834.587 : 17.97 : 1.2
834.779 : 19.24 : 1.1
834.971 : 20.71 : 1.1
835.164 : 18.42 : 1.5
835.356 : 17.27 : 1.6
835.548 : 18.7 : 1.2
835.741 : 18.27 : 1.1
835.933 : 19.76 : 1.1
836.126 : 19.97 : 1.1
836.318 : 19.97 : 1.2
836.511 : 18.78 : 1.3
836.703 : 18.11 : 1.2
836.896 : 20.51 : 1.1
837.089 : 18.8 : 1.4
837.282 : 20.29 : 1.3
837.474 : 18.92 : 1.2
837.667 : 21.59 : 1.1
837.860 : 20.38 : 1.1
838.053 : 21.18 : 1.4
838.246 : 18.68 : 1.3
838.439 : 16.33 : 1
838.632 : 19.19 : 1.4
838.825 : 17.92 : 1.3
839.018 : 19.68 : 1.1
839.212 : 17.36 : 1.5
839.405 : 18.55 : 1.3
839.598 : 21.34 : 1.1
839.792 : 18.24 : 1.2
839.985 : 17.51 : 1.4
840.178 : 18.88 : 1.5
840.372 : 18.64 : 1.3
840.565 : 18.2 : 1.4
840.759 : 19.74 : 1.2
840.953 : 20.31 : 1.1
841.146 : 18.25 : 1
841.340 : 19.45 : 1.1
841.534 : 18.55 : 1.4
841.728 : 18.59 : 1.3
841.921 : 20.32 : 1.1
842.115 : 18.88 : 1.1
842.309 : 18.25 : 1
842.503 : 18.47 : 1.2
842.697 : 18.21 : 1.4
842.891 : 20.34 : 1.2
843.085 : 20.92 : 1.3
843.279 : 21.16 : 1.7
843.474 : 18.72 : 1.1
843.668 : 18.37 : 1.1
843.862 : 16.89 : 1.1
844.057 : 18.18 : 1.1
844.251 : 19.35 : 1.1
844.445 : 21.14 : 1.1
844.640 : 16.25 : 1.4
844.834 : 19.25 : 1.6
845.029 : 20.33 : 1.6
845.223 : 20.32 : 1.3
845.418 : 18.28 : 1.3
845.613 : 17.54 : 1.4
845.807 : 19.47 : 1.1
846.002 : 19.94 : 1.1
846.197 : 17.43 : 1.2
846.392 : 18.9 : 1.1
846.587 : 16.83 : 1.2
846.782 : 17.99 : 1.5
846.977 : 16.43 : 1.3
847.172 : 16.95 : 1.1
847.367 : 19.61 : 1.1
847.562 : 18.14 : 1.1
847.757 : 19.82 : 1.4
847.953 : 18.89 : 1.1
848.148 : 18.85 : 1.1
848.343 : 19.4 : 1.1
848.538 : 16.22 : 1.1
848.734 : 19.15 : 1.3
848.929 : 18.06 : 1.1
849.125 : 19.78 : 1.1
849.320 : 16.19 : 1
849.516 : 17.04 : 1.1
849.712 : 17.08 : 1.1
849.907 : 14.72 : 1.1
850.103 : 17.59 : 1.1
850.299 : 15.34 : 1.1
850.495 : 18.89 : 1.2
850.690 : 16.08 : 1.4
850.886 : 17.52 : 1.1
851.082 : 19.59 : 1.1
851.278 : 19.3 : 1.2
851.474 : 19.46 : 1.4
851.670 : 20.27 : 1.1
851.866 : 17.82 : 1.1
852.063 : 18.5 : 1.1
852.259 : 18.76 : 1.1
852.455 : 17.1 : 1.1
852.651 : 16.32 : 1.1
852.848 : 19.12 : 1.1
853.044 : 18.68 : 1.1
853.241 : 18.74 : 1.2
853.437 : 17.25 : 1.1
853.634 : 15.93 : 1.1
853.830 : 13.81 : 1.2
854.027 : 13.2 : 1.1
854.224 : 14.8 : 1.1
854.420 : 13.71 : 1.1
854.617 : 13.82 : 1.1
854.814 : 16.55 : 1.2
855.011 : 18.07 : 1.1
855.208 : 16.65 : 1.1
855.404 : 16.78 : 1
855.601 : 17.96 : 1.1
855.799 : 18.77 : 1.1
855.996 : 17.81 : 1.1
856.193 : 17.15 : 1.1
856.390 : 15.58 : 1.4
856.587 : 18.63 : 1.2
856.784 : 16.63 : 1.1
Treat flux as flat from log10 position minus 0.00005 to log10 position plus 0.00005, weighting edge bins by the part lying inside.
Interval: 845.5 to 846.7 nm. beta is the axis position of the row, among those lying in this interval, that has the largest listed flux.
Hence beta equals 846.002 nm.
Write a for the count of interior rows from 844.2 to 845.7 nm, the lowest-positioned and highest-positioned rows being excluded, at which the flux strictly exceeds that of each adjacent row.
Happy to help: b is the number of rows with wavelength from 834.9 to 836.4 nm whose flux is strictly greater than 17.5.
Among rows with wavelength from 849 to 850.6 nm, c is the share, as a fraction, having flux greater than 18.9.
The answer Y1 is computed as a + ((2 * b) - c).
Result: 15.9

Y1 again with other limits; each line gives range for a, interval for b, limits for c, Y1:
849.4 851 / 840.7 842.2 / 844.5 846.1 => 18.4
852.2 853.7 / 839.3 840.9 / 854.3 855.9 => 18.0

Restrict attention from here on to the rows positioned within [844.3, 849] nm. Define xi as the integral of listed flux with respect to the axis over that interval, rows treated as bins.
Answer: 87.2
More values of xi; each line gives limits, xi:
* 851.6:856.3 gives 79.7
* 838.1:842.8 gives 88.2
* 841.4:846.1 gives 89.7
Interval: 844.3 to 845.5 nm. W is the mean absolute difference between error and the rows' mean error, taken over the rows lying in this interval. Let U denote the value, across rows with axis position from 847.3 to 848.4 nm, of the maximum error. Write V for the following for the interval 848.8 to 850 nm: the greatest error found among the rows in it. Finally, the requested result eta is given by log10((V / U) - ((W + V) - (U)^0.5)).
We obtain -0.143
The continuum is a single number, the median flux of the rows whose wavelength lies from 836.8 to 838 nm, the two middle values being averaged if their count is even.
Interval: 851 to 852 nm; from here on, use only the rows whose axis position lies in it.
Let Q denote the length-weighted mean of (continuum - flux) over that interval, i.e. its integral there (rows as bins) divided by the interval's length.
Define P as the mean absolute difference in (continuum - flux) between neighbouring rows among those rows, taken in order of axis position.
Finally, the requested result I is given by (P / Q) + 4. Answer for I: 4.9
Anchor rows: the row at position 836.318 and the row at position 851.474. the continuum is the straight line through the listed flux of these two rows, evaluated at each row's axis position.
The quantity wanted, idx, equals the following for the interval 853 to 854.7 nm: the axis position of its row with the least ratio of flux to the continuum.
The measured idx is 854.027 nm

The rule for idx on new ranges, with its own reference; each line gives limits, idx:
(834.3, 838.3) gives 835.356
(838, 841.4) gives 838.439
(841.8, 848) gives 844.640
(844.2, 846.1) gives 844.640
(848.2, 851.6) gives 849.907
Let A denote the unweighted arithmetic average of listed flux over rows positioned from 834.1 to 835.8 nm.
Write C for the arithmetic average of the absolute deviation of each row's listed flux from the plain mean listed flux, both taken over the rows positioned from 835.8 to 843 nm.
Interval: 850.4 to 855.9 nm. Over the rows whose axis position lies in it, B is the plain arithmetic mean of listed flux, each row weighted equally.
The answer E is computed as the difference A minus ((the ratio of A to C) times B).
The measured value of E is -319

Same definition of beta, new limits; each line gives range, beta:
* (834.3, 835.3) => 834.971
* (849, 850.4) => 849.125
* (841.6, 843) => 842.891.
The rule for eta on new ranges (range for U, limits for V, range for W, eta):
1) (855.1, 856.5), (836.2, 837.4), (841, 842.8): -0.186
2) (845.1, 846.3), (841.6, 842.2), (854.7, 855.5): -0.118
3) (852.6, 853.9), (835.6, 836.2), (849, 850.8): -0.077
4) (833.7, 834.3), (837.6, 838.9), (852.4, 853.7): -0.135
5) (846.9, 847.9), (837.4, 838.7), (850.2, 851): -0.165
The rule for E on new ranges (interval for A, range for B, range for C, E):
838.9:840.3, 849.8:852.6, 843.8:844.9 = -221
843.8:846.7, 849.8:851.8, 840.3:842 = -429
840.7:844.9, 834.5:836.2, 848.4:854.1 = -227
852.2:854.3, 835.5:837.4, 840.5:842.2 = -430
